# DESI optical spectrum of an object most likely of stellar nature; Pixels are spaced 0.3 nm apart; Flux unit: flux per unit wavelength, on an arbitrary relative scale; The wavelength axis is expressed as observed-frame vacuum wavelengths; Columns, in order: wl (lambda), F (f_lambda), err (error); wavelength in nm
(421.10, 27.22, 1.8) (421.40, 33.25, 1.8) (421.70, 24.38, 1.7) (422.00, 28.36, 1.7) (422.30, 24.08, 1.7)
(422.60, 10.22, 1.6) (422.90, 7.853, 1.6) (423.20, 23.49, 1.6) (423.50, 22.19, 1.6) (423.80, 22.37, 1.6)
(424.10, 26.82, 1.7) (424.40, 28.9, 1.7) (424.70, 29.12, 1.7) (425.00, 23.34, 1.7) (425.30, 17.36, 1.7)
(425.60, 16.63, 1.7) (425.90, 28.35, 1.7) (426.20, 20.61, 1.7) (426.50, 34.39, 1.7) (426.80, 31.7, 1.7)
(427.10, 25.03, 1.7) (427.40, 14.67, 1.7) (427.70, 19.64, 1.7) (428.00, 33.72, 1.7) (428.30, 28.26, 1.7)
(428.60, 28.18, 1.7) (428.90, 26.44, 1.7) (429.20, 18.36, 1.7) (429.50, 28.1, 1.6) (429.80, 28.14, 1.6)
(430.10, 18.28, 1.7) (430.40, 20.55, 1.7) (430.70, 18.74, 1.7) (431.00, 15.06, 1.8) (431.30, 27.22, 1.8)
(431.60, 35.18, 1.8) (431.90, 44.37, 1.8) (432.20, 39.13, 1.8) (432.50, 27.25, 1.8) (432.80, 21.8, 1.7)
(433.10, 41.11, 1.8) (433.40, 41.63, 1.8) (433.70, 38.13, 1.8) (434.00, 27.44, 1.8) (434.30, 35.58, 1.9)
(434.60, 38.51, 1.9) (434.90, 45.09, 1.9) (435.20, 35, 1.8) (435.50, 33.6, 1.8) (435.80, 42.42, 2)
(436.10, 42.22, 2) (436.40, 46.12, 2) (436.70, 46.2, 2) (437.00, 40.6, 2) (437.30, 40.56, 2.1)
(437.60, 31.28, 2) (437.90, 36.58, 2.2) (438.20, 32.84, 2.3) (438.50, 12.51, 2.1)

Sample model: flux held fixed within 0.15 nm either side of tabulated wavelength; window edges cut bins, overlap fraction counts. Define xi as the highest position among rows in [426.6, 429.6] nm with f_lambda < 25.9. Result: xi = 429.20 nm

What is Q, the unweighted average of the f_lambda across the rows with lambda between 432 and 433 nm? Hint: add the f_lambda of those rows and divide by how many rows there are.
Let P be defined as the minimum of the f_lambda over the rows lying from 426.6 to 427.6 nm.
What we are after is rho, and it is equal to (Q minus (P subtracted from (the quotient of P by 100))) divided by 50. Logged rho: 0.88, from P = 14.67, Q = 29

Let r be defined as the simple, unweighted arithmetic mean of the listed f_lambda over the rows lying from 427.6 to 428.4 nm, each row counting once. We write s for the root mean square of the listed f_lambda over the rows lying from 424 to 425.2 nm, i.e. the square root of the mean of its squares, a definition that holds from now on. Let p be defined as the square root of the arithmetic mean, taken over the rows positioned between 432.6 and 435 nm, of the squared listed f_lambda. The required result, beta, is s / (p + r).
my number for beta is 0.42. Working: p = 37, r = 27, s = 27.1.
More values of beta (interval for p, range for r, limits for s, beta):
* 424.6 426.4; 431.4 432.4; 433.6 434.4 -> 0.54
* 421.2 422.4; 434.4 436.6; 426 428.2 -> 0.39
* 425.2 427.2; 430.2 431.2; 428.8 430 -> 0.58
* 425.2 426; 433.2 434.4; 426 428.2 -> 0.47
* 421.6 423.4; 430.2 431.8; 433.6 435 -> 0.84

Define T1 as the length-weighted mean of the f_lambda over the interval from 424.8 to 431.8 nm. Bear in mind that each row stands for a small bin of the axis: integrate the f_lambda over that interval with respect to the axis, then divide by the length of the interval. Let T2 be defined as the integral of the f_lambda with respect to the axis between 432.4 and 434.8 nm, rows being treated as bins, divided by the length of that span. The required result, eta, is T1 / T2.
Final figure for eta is 0.71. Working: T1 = 24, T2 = 34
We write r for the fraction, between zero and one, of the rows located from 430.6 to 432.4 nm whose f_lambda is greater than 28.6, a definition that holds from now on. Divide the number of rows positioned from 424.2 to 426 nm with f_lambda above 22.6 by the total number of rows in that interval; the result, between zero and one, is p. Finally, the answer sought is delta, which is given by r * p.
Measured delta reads 0.33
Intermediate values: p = 0.67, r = 0.50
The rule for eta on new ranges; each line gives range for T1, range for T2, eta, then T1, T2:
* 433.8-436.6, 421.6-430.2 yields 1.62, 39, 24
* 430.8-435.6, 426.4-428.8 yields 1.27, 34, 27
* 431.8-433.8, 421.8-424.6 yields 1.65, 36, 22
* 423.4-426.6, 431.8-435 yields 0.68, 24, 36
